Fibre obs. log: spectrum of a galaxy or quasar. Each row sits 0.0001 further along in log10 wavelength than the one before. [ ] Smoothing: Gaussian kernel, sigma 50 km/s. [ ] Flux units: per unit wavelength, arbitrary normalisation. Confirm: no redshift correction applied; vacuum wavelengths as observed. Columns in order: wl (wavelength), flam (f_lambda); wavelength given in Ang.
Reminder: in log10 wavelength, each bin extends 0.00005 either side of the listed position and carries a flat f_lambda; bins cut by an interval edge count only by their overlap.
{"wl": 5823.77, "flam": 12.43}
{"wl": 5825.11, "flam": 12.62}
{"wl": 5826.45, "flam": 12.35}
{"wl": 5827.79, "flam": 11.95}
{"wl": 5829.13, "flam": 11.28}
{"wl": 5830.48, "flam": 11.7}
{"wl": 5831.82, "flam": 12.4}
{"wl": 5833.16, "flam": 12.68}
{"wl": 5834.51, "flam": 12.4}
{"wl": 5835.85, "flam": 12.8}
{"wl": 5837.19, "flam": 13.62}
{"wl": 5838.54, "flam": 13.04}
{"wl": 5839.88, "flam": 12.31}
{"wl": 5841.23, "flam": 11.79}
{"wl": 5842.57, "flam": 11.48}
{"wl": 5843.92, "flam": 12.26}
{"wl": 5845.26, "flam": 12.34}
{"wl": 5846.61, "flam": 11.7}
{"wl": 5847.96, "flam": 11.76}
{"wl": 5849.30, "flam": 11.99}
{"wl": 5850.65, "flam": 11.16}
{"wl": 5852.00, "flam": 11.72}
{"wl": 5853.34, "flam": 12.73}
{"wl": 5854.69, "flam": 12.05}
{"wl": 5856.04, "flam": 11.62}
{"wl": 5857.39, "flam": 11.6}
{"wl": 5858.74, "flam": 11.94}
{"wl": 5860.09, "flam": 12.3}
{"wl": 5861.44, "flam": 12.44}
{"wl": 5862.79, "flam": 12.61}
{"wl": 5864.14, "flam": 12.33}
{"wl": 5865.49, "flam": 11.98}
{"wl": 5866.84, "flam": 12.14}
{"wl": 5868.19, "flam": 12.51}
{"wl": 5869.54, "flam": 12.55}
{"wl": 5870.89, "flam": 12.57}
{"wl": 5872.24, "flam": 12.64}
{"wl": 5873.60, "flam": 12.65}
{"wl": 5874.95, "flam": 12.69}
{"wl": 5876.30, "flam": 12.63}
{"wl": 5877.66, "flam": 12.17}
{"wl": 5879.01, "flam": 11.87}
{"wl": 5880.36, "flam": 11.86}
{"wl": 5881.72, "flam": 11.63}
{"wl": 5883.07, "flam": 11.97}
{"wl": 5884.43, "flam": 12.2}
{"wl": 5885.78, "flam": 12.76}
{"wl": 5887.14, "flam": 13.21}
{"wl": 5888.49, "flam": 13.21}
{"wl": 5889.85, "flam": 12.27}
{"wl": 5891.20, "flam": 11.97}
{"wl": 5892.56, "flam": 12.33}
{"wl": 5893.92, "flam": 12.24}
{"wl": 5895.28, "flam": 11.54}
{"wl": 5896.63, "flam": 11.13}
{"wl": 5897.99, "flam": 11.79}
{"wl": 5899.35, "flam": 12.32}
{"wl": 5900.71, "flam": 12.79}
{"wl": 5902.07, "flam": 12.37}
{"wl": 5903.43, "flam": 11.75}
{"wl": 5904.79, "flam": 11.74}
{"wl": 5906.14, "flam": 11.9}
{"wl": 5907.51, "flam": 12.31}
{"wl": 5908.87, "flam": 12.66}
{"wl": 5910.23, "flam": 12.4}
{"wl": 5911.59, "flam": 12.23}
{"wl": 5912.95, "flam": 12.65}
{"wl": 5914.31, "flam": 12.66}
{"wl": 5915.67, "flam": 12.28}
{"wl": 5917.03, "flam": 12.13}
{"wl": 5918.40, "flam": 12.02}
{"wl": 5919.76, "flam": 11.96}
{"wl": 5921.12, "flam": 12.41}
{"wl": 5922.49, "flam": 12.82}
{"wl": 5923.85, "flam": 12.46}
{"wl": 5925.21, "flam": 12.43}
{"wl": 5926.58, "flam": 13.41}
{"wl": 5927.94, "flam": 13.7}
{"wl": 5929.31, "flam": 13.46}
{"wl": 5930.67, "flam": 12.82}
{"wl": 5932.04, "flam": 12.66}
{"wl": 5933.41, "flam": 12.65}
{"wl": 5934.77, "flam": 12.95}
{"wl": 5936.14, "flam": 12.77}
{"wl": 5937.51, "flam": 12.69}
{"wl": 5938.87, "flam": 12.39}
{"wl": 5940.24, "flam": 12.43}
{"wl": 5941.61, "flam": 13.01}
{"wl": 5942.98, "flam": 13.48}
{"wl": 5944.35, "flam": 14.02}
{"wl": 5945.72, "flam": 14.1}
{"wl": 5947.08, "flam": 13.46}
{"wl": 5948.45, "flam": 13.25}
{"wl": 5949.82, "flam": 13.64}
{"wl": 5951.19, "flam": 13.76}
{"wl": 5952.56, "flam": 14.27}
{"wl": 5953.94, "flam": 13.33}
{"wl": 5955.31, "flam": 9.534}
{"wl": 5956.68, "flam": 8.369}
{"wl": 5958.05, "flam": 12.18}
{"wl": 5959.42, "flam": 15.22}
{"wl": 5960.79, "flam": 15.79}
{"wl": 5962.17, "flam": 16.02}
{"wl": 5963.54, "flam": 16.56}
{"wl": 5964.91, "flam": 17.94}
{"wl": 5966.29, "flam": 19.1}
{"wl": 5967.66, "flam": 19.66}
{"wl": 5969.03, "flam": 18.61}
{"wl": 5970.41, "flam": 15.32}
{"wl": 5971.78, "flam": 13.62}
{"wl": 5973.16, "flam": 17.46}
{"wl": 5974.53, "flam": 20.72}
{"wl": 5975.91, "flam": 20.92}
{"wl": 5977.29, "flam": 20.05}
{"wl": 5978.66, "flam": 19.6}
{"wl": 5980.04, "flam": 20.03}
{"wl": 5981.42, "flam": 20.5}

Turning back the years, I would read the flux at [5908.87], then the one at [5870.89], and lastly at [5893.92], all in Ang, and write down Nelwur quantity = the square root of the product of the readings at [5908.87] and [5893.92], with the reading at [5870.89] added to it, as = 25.0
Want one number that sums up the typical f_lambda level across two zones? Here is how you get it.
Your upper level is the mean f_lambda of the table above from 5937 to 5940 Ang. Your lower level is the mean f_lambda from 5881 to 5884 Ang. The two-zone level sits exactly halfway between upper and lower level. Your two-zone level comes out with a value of 12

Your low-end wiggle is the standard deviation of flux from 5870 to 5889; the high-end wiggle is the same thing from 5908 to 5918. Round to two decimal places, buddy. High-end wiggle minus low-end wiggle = -0.27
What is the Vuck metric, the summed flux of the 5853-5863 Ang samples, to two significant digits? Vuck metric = 97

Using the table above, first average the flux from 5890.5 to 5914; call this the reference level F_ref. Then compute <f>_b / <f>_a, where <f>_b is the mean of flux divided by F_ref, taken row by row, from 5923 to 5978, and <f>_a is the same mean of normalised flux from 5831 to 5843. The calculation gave 1.16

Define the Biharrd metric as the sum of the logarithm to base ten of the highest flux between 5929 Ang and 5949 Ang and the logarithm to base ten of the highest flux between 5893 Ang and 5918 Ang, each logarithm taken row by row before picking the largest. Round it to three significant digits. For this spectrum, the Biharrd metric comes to 2.26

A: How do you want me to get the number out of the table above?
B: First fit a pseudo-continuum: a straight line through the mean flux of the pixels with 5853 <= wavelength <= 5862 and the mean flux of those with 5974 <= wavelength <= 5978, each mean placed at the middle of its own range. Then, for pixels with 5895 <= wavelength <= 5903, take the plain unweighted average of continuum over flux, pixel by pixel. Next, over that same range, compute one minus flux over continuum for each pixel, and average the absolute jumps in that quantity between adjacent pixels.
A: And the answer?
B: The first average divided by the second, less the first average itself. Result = 38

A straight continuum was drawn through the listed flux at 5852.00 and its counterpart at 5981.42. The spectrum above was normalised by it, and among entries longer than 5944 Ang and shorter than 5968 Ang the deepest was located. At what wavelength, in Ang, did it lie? 5956.68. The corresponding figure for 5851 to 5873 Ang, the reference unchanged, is 5865.49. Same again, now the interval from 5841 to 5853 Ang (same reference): 5850.65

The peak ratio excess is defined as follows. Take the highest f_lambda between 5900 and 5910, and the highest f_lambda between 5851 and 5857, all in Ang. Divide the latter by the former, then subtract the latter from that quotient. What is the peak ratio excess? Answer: -11.7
